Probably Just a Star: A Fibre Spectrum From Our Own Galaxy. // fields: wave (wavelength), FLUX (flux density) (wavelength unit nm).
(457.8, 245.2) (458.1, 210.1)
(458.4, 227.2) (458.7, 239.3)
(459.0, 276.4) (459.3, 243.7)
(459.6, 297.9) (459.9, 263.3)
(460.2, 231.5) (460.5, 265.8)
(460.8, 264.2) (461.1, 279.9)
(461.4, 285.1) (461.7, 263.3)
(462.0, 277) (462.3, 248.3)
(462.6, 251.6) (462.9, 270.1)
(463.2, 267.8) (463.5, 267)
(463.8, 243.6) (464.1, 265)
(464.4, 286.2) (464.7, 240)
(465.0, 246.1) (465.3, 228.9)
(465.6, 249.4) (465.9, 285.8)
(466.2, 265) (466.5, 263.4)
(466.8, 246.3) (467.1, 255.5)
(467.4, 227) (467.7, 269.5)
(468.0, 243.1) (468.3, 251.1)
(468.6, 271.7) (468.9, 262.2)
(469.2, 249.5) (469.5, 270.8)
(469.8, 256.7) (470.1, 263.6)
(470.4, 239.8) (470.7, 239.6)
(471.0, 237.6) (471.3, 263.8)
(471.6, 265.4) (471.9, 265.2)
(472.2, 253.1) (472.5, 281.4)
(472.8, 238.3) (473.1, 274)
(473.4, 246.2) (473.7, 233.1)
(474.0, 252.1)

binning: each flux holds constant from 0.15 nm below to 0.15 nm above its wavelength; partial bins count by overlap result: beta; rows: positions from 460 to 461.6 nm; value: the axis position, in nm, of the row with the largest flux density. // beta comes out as 461.4 nm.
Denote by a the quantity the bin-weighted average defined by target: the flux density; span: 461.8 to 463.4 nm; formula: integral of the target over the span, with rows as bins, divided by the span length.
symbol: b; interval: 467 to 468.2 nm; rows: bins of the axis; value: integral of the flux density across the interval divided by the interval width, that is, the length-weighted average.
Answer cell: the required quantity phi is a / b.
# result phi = 1.06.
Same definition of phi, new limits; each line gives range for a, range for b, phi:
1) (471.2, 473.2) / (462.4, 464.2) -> 1.01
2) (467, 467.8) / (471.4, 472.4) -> 0.95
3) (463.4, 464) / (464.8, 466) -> 1.02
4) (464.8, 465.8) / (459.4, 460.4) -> 0.93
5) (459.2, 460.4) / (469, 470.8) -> 1.02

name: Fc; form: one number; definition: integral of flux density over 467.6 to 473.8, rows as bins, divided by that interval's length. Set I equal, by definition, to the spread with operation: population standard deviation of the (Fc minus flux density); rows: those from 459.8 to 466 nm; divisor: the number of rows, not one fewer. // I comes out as 16.8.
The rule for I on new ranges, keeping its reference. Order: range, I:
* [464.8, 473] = 14.7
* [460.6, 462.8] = 13.1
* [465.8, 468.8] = 16.0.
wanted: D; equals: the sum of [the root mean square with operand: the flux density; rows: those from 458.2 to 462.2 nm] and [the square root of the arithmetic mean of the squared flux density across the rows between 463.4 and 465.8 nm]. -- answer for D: 517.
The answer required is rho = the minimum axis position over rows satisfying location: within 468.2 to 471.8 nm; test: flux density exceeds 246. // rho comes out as 468.3 nm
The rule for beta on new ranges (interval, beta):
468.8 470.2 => 469.5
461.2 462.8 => 461.4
